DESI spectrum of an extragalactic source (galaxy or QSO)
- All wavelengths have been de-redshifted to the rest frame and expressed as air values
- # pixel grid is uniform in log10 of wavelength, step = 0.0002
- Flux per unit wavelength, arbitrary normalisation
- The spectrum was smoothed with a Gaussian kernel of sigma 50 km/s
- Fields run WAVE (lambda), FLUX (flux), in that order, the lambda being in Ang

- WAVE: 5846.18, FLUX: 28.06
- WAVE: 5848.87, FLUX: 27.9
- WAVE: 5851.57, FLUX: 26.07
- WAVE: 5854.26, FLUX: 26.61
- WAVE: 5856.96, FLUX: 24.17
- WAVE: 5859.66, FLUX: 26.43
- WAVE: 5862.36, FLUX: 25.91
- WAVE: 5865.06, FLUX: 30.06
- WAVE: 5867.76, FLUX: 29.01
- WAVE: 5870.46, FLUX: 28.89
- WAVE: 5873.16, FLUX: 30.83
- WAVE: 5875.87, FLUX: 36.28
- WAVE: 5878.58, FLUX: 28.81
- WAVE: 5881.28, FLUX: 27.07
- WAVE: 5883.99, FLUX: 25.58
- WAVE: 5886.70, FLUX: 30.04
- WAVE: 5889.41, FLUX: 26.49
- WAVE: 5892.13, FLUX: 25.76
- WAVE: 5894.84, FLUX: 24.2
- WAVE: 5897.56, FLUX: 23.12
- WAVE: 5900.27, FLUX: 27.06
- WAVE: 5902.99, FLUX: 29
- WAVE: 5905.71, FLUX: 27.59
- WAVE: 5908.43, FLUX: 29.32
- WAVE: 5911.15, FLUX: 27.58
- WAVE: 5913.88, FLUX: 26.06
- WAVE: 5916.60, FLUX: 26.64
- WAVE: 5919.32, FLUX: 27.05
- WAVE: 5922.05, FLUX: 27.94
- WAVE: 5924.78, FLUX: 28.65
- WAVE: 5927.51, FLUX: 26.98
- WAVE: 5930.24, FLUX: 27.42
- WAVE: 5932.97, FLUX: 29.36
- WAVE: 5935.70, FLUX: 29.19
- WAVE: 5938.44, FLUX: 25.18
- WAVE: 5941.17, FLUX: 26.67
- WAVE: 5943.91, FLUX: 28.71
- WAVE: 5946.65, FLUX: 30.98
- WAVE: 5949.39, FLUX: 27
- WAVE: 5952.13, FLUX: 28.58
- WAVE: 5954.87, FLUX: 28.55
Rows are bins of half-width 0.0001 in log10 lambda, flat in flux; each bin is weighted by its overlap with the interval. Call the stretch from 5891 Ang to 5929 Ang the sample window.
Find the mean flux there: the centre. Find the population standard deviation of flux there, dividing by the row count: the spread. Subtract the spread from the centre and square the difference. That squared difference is 638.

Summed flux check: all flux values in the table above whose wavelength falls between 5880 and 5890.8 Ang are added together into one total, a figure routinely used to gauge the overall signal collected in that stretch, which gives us 109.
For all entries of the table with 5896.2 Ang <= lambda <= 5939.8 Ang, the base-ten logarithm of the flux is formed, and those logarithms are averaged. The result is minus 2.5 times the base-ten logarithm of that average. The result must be -0.393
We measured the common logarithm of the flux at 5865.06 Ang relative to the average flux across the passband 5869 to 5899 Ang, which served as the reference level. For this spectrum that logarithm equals 0.032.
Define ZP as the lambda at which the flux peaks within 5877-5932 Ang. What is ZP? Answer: 5886.70 Ang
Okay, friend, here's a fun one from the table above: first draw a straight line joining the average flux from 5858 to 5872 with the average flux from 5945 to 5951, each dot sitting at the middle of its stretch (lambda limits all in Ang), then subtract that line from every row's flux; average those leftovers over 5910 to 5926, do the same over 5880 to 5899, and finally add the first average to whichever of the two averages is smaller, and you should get -3.6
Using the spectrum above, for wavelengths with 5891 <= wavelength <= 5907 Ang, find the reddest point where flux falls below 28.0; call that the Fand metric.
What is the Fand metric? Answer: 5905.71 Ang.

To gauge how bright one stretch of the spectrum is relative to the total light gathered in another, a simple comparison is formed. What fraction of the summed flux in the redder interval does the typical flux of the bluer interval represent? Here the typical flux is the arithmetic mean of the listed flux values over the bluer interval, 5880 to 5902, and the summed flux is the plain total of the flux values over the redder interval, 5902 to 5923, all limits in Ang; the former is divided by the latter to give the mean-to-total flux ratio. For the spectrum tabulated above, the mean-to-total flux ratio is 0.118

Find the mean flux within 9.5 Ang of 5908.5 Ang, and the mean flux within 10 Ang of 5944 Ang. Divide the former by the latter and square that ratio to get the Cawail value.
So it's 0.97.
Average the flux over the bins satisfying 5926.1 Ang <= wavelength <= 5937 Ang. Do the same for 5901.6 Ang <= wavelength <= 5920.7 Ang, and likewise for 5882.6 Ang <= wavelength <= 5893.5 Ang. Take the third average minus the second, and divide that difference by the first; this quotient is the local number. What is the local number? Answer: -0.023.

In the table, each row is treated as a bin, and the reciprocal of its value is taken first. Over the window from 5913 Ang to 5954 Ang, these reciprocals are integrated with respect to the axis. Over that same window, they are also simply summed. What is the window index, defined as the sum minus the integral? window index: -0.94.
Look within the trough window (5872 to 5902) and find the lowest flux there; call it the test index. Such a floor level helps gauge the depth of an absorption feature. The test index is 23.12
